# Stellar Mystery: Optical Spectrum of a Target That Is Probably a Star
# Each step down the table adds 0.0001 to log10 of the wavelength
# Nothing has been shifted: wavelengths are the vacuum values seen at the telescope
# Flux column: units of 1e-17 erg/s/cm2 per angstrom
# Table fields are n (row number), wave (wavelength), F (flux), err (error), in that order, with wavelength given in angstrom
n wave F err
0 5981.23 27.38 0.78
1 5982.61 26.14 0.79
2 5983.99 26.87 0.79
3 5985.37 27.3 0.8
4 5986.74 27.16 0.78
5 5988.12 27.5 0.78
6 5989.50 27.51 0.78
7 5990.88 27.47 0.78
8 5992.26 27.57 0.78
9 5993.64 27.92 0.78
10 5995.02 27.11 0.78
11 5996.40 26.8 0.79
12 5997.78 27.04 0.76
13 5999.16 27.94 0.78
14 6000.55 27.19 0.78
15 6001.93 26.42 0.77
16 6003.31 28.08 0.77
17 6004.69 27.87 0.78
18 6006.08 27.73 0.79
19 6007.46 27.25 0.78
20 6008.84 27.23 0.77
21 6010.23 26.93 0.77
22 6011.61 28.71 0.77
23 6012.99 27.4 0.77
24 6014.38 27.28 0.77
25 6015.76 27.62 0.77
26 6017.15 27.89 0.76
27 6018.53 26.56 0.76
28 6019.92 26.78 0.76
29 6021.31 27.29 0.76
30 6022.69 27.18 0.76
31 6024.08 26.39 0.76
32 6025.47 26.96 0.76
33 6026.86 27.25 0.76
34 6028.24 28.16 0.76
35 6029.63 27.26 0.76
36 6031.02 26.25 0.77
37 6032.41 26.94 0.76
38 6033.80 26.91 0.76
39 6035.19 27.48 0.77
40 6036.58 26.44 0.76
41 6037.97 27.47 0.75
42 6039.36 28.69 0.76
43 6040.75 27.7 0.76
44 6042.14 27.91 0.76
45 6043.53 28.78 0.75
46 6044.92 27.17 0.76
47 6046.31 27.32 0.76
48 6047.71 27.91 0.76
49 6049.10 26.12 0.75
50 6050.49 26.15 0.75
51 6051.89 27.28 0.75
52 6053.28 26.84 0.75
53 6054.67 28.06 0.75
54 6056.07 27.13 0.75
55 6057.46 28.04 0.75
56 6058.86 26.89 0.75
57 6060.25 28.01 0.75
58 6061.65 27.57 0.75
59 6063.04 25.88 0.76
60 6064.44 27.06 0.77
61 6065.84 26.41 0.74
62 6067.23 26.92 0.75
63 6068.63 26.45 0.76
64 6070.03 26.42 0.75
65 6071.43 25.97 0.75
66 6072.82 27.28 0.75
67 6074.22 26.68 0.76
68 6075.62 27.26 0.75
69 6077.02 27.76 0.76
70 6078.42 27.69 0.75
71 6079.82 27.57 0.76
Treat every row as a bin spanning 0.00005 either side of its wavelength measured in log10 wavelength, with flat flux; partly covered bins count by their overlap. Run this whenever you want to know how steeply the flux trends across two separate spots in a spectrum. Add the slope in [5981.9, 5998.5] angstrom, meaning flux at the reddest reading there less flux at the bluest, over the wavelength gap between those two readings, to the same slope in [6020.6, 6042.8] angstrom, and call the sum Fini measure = 0.09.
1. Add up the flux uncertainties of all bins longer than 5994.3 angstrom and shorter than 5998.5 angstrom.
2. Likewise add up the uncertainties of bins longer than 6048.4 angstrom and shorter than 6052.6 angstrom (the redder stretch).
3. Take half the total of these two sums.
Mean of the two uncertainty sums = 2.29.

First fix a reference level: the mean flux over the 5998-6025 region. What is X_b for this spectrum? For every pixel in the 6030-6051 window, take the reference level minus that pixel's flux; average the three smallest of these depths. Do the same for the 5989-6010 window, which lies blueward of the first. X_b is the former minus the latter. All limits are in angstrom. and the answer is -0.48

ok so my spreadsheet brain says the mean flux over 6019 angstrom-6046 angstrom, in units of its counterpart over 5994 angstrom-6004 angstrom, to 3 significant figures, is 1.00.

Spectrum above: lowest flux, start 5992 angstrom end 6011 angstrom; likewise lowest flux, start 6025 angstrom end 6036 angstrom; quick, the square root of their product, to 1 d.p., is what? 26.3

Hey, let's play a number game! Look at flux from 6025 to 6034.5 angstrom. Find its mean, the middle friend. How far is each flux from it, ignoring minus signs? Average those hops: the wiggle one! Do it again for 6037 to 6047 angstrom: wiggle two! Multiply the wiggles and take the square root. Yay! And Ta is 0.445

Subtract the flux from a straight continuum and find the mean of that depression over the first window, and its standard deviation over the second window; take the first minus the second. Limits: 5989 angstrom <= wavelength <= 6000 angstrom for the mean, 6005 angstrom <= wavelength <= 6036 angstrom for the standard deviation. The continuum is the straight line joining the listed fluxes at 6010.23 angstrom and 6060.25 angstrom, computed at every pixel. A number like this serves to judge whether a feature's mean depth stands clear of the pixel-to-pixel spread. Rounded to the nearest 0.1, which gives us -1.5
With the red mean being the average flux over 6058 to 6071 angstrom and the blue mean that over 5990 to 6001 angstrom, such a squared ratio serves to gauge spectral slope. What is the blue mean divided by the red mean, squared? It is 1.04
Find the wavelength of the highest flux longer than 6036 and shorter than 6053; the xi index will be 6043.53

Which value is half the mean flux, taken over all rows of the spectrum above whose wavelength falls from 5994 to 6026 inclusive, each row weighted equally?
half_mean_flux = 13.6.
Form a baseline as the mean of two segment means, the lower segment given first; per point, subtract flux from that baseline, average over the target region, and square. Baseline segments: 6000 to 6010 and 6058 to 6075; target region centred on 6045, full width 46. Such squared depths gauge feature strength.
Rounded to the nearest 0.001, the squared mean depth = 0.018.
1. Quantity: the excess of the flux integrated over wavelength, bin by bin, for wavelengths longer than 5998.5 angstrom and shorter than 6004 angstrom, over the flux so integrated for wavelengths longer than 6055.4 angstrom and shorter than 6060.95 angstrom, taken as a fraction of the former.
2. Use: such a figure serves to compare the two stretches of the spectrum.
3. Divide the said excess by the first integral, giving -0.014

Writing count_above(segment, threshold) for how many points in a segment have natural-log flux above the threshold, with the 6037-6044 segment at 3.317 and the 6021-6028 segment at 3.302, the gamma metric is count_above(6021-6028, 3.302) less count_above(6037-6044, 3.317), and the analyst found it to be -1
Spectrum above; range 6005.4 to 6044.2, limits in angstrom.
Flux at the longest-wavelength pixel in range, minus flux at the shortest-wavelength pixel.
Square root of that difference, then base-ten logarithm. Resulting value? 0.0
